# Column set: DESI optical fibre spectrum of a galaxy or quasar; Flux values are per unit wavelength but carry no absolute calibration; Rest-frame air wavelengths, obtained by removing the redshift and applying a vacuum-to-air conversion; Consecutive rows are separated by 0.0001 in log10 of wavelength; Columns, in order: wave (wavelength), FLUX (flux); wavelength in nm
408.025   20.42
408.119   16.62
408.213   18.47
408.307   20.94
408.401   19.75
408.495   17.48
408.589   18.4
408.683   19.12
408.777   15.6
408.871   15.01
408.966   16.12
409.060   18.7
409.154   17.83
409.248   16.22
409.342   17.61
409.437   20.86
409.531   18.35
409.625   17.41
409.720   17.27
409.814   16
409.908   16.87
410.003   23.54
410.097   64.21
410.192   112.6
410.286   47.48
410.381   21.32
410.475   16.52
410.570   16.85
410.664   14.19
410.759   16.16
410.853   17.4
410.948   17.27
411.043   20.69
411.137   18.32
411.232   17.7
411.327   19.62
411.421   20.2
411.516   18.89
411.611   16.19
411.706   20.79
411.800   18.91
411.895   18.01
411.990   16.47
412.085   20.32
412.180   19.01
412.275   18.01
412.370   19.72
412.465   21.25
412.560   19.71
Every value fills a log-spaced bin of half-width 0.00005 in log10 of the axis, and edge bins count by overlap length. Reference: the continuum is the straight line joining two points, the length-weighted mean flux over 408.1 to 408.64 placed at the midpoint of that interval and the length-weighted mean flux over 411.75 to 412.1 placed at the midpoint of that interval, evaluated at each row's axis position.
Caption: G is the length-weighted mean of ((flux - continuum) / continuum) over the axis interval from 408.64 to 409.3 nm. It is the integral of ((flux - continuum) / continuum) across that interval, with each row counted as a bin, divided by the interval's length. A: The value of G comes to -0.09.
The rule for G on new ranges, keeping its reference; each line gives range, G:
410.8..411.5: 0.02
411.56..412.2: 0.01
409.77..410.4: 1.39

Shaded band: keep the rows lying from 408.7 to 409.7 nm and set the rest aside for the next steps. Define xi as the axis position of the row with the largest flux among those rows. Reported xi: 409.437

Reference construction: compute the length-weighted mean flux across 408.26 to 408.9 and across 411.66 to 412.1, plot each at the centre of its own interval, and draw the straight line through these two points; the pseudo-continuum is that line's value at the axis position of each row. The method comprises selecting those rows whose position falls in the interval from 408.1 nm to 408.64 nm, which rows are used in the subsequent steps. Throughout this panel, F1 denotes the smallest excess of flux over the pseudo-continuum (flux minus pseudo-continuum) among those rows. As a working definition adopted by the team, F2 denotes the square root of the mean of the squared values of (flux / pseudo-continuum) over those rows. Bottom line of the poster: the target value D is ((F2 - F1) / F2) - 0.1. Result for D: 2.29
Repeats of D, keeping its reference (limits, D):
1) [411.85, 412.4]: 3.29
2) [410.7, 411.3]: 3.41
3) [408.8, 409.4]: 4.33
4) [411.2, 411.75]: 3.43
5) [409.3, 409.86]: 3.34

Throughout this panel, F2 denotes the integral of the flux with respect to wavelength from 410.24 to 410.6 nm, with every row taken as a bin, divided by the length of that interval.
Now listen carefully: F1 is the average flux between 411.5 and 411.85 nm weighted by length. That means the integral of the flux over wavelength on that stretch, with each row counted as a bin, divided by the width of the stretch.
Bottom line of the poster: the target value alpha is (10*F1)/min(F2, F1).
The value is 10.0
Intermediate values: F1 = 18.7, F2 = 25.8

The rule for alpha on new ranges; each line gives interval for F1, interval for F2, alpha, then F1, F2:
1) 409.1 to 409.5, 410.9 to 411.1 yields 10.0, 18.2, 18.9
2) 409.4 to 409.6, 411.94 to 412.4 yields 10.4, 19.4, 18.6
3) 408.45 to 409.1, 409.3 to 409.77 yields 10.0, 17.2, 18.3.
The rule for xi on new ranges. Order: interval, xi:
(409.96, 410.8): 410.192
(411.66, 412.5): 412.465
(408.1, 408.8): 408.307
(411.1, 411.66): 411.421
